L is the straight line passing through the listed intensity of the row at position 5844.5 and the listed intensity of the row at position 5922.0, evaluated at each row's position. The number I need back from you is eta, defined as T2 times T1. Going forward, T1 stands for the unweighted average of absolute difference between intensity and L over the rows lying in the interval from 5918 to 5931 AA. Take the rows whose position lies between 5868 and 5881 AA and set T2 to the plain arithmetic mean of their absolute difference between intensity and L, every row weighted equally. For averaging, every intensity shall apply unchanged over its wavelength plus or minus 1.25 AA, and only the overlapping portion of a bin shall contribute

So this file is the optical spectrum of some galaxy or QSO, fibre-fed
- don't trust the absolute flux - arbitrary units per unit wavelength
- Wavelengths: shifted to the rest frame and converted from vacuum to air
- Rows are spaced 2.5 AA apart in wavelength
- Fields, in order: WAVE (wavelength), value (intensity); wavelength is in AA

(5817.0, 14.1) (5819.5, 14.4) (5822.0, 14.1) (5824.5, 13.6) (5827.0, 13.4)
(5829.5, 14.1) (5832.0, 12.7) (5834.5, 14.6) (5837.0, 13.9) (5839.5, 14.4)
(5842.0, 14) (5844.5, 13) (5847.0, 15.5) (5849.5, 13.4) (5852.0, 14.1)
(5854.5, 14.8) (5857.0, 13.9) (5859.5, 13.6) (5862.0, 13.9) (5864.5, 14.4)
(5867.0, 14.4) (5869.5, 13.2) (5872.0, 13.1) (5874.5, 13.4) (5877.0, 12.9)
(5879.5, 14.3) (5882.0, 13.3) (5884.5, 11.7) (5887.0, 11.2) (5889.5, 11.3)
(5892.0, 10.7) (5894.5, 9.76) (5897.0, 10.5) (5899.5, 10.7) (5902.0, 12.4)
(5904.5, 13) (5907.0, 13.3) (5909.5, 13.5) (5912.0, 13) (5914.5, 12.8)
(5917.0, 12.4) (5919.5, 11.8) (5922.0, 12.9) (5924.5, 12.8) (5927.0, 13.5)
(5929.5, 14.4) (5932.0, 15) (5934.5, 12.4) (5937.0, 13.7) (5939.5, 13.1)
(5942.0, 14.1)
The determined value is 0.29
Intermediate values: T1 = 0.66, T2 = 0.4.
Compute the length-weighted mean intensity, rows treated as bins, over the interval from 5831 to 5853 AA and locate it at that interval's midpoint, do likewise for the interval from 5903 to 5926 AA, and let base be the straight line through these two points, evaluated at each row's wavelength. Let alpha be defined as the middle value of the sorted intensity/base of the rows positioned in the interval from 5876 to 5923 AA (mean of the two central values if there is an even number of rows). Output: 0.961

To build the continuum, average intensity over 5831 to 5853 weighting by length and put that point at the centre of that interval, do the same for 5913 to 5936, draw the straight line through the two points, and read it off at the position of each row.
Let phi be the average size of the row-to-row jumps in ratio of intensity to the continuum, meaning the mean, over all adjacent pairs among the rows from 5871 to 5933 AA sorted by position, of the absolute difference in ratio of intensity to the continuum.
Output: 0.049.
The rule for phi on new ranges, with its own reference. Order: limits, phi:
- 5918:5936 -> 0.077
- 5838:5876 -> 0.057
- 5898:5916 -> 0.044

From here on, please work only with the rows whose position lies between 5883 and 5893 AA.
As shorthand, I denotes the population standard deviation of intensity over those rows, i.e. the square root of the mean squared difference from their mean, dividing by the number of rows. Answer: 0.4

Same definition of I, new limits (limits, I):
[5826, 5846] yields 0.6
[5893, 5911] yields 1.4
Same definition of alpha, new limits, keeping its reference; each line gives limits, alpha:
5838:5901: 0.993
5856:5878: 0.995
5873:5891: 0.961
